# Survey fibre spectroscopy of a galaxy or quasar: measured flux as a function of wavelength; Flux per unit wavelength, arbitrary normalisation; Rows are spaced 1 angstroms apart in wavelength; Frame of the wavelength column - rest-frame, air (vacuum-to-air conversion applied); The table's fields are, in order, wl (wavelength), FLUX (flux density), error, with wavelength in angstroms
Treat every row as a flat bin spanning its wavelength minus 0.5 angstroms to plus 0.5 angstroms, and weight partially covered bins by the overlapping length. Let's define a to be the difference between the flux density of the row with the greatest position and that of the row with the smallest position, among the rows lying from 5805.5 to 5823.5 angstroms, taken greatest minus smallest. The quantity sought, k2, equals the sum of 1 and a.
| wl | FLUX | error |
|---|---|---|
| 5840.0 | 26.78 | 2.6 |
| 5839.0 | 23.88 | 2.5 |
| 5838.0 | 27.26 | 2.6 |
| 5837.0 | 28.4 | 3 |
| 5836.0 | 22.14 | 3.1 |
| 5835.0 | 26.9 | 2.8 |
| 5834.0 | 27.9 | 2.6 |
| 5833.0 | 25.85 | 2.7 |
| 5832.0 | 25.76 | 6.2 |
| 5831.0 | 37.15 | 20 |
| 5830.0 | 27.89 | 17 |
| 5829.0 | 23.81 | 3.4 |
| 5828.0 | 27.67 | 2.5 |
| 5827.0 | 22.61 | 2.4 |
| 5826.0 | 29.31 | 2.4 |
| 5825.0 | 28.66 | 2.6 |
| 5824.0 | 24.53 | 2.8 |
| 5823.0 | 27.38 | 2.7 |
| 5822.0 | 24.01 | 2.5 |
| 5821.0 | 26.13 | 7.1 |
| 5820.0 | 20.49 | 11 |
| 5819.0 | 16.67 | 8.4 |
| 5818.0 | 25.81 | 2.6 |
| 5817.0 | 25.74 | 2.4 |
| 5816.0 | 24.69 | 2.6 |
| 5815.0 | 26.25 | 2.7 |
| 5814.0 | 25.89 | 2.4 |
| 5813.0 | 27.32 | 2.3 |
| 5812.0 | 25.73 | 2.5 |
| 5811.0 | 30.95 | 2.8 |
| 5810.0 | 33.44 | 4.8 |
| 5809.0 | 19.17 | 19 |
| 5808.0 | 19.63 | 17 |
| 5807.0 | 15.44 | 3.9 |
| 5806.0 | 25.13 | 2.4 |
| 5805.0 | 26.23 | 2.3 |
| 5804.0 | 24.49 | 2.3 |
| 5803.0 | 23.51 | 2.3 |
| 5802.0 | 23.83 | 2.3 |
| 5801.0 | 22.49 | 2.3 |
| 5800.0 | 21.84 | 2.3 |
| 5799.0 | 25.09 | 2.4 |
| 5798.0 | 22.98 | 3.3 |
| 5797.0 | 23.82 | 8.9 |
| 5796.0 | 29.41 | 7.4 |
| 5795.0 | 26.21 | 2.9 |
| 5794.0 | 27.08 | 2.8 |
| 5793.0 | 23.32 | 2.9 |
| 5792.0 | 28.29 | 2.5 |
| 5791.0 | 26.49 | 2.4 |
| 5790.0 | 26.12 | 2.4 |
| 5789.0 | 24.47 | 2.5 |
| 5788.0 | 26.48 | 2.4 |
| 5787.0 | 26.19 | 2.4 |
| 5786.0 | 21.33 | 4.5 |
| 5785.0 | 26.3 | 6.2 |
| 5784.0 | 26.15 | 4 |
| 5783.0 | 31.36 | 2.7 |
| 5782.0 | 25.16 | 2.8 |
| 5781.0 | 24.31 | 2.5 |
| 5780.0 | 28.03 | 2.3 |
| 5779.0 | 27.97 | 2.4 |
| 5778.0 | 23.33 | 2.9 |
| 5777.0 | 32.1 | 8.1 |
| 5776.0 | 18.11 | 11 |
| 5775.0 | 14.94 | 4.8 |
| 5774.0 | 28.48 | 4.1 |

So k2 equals 3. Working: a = 2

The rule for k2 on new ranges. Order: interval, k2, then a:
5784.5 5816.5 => -1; -2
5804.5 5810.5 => 8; 7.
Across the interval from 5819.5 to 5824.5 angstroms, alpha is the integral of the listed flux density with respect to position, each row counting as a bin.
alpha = 123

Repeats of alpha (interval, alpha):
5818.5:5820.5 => 37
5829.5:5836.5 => 194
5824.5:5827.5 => 81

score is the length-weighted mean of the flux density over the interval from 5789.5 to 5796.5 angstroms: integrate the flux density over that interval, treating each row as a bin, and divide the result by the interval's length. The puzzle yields 26.7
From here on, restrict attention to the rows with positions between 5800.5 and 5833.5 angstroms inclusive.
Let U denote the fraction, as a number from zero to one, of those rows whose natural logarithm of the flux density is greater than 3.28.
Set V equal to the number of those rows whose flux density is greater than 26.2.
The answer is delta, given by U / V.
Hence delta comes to 0.025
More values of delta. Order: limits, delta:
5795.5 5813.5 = 0.044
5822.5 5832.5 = 0.100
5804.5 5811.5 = 0.095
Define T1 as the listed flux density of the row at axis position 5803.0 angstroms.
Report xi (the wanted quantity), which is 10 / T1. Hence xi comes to 0.425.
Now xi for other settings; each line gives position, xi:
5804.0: 0.408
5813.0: 0.366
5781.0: 0.411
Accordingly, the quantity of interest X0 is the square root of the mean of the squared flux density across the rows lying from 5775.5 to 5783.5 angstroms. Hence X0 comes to 26.6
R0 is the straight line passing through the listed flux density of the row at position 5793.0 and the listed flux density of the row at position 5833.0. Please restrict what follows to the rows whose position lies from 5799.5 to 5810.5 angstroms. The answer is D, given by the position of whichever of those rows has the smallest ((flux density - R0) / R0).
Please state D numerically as 5807.0 angstroms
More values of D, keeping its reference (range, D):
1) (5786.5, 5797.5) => 5793.0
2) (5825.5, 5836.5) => 5836.0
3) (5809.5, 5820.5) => 5819.0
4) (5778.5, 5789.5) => 5786.0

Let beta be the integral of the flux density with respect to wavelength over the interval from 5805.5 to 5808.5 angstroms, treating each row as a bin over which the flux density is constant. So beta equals 60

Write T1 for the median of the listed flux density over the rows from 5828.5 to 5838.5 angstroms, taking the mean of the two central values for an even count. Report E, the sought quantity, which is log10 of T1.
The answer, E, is 1.43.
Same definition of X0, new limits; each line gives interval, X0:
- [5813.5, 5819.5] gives 24.4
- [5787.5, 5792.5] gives 26.4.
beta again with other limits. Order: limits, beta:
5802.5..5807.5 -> 115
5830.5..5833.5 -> 89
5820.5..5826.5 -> 160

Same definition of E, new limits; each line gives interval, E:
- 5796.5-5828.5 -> 1.40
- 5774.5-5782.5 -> 1.39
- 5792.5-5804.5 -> 1.38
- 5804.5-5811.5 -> 1.40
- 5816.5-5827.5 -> 1.41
